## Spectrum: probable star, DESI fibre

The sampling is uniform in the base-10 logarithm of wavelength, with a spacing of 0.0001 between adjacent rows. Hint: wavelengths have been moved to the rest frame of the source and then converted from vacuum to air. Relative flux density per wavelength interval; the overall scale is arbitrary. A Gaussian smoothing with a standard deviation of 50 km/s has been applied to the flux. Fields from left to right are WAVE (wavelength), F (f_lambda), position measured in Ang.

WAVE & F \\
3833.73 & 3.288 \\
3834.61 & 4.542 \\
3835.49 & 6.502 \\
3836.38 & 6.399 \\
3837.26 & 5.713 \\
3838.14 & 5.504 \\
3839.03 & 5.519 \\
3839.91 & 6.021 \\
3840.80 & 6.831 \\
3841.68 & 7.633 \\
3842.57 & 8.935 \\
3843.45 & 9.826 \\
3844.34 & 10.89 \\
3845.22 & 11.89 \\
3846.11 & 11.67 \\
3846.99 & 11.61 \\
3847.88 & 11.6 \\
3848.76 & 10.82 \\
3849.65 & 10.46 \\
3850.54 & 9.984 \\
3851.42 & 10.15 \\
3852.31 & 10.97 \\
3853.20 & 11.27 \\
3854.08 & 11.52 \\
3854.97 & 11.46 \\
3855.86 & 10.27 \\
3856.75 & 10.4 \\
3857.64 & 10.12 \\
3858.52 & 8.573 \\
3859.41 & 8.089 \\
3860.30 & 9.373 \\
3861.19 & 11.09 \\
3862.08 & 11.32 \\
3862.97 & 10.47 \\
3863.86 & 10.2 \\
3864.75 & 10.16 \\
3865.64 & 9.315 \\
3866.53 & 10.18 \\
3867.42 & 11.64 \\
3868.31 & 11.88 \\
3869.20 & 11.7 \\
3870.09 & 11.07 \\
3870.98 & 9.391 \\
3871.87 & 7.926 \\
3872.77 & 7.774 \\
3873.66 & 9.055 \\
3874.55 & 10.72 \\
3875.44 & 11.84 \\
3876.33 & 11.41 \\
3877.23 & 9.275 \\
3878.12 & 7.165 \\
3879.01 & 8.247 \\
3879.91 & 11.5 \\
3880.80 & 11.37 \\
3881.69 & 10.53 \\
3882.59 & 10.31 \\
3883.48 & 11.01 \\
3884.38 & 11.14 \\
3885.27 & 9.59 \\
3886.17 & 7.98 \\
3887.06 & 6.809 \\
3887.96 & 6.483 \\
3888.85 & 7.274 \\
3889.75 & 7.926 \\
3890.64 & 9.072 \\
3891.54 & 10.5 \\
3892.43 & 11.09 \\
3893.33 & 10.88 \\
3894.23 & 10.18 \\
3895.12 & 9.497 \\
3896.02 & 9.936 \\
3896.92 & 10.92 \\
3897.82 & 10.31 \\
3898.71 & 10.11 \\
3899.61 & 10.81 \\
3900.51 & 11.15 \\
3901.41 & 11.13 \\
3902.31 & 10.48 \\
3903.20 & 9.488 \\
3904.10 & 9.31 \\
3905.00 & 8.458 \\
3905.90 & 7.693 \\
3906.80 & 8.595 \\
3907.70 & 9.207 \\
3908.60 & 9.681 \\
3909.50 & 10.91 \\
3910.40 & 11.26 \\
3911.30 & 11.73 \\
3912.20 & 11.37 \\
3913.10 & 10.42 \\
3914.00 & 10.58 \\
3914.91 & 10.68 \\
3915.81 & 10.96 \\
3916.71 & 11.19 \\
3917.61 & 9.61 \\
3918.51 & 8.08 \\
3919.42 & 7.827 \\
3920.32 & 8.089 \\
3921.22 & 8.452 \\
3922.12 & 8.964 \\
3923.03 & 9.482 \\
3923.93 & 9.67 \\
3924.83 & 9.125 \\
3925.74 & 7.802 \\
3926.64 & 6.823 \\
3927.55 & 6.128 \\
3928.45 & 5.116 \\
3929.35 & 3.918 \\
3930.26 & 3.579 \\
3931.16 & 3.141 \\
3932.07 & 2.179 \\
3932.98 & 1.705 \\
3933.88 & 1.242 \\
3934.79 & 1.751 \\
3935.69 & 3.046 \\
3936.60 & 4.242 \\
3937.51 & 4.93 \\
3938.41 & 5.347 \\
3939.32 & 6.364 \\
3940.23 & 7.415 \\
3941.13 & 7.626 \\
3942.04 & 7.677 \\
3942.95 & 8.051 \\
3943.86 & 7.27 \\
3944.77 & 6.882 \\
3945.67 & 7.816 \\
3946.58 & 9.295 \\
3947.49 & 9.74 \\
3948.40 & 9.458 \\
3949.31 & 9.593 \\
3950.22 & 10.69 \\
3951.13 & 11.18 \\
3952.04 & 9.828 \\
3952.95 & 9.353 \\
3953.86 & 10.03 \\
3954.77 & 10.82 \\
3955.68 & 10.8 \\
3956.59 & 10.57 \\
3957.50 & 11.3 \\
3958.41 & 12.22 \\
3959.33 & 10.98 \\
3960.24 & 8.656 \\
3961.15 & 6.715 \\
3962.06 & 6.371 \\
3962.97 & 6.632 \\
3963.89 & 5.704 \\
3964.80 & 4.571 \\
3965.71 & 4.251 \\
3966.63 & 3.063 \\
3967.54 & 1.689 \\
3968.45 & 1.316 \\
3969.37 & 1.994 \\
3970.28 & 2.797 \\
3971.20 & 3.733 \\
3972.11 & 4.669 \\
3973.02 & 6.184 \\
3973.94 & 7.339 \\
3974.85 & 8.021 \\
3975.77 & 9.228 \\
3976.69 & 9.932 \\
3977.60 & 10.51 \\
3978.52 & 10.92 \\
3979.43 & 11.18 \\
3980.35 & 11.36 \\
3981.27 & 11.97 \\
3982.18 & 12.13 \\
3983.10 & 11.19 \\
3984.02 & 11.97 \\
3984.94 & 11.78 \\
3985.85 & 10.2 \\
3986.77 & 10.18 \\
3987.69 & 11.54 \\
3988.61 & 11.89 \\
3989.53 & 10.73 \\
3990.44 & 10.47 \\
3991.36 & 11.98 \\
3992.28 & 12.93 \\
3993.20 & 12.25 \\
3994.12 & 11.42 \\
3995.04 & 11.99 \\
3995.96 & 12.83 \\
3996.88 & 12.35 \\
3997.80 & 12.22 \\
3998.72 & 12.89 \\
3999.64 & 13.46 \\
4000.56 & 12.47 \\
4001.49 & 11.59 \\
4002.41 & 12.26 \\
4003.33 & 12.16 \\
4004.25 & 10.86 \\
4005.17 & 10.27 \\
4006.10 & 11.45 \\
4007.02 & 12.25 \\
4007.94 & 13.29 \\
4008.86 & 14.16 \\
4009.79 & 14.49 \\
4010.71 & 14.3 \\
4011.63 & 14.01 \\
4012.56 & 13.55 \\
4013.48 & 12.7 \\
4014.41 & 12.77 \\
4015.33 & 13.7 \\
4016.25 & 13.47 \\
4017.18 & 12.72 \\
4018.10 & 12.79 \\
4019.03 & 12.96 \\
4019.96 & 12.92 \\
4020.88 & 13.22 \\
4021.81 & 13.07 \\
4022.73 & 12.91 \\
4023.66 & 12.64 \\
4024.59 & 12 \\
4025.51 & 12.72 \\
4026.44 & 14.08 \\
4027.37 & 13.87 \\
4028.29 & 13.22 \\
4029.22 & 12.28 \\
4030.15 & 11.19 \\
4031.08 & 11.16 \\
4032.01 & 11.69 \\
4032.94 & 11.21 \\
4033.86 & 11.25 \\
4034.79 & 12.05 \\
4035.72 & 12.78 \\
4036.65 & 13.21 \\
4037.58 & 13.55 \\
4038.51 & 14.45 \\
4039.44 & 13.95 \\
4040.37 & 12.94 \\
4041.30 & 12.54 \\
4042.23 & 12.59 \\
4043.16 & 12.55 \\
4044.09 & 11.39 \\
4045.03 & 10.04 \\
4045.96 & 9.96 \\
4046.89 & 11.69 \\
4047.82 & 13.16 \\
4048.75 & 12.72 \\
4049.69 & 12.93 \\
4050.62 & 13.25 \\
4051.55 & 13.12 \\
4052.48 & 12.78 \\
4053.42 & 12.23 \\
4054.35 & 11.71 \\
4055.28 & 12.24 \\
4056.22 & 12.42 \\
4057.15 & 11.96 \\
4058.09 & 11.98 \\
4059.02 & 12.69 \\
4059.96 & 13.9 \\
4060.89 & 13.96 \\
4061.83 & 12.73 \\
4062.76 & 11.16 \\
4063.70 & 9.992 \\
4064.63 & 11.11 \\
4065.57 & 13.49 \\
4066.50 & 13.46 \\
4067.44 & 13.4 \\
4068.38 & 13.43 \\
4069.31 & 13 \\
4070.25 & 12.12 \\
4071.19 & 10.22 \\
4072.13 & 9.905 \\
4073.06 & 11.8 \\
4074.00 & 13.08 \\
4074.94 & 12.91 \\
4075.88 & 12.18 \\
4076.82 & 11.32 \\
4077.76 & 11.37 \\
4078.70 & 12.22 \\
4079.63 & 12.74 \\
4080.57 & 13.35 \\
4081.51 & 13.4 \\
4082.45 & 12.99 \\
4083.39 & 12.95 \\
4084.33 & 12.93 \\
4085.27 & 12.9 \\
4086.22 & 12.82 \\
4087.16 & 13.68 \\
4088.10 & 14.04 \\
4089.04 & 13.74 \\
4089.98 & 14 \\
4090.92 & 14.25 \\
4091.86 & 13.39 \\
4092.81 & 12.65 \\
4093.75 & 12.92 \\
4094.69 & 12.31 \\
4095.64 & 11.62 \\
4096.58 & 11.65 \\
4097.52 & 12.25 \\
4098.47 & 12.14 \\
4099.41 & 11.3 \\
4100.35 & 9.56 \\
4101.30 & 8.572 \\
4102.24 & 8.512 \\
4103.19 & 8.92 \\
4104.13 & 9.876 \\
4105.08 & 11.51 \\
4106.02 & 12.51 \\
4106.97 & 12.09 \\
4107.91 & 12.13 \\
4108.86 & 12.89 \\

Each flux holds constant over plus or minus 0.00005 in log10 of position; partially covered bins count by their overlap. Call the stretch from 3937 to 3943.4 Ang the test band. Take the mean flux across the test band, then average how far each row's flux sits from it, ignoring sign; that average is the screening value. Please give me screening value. 1.05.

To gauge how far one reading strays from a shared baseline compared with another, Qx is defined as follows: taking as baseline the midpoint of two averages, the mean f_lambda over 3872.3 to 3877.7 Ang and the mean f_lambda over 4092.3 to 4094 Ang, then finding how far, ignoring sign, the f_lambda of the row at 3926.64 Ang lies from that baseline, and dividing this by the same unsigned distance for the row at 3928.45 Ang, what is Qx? 0.7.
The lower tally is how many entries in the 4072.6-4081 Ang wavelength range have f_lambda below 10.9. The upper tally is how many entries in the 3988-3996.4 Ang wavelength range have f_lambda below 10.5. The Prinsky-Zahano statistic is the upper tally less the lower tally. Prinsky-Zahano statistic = 1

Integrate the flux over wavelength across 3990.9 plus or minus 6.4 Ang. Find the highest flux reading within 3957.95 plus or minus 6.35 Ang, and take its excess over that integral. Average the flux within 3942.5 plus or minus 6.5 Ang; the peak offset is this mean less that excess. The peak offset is 144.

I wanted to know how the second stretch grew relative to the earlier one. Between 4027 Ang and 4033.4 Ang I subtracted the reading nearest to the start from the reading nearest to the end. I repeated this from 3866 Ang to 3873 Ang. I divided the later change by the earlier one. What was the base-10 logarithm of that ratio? 0.0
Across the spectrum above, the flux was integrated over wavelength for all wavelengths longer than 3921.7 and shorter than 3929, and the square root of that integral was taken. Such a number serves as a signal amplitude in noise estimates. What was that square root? 7.6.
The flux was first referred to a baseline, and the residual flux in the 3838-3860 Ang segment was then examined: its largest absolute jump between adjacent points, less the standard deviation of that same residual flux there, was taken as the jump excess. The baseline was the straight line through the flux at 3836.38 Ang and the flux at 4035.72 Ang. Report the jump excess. -0.3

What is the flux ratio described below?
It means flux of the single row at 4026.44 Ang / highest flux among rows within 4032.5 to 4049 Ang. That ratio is 1.0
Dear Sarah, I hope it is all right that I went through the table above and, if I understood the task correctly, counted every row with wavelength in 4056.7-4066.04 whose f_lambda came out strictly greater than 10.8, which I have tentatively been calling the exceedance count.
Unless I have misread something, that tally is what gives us 9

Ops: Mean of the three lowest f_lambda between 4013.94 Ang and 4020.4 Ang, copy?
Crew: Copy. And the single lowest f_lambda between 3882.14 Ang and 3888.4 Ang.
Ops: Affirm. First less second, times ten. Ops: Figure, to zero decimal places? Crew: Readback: 63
